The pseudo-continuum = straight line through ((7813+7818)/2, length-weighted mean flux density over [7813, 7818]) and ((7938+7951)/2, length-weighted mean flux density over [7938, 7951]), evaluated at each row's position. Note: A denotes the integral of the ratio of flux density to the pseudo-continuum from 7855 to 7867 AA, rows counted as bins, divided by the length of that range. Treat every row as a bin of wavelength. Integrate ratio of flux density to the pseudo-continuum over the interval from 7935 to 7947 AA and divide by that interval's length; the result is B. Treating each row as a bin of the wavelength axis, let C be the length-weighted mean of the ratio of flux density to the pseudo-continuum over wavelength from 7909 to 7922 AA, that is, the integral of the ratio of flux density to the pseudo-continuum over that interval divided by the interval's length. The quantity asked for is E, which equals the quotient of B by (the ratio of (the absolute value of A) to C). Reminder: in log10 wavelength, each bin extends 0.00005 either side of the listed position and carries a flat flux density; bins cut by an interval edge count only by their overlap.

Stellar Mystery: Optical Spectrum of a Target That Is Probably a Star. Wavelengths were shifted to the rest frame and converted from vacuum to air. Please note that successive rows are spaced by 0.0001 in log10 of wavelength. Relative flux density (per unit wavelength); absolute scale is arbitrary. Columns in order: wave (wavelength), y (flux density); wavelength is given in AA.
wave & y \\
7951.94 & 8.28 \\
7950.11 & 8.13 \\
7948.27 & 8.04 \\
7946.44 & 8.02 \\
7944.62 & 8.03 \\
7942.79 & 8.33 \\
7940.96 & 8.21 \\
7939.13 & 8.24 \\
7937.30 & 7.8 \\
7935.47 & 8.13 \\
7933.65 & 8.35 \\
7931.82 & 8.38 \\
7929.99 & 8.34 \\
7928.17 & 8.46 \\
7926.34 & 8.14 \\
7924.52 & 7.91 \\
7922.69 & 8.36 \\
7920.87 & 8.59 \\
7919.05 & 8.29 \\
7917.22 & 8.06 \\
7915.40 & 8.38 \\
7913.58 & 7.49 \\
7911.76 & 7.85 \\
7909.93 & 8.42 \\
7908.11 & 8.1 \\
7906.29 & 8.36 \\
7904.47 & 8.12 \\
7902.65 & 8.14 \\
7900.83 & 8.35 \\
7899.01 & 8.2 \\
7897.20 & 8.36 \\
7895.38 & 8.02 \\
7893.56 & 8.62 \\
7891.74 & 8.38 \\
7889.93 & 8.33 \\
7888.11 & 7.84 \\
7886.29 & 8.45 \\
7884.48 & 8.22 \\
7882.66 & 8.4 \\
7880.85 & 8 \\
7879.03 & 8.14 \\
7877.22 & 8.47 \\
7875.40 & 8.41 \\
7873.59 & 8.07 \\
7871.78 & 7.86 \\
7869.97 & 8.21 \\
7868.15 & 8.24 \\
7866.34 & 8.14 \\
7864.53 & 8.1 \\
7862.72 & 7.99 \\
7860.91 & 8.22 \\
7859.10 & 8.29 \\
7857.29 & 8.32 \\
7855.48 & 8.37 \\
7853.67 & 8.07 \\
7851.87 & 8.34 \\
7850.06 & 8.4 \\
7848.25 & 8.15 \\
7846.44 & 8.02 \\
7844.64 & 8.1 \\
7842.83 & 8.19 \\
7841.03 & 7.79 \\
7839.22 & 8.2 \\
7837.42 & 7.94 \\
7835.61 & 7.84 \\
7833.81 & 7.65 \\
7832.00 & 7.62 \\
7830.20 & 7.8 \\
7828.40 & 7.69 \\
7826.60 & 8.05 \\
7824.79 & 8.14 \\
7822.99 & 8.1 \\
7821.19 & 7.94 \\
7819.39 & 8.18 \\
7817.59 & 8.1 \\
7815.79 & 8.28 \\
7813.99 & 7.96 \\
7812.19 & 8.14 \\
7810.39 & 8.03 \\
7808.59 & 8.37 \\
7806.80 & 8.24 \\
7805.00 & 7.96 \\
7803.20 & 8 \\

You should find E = 0.99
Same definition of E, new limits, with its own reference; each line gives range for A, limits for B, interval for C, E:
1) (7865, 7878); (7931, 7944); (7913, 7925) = 1.01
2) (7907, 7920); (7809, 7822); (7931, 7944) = 1.01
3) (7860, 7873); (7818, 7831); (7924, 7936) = 1.00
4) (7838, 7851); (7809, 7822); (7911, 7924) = 1.00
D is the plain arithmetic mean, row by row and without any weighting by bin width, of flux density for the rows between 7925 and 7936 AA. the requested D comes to 8.30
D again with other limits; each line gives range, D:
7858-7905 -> 8.21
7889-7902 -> 8.32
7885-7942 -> 8.22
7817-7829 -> 8.03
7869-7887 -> 8.22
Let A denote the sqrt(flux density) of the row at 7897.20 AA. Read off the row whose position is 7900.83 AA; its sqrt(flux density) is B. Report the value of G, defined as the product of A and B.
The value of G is 8.35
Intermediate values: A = 2.89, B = 2.89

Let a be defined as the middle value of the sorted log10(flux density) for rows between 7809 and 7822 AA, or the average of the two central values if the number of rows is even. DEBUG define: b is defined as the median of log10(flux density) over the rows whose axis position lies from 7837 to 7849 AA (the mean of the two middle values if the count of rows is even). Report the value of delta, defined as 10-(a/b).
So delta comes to 9.00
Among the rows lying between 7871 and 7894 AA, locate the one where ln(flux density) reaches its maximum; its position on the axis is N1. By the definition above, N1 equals 7893.56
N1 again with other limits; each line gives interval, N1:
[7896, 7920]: 7909.93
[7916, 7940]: 7920.87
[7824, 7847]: 7839.22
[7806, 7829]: 7808.59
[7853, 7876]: 7875.40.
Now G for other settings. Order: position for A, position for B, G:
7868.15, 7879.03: 8.19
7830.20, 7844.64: 7.95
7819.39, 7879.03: 8.16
